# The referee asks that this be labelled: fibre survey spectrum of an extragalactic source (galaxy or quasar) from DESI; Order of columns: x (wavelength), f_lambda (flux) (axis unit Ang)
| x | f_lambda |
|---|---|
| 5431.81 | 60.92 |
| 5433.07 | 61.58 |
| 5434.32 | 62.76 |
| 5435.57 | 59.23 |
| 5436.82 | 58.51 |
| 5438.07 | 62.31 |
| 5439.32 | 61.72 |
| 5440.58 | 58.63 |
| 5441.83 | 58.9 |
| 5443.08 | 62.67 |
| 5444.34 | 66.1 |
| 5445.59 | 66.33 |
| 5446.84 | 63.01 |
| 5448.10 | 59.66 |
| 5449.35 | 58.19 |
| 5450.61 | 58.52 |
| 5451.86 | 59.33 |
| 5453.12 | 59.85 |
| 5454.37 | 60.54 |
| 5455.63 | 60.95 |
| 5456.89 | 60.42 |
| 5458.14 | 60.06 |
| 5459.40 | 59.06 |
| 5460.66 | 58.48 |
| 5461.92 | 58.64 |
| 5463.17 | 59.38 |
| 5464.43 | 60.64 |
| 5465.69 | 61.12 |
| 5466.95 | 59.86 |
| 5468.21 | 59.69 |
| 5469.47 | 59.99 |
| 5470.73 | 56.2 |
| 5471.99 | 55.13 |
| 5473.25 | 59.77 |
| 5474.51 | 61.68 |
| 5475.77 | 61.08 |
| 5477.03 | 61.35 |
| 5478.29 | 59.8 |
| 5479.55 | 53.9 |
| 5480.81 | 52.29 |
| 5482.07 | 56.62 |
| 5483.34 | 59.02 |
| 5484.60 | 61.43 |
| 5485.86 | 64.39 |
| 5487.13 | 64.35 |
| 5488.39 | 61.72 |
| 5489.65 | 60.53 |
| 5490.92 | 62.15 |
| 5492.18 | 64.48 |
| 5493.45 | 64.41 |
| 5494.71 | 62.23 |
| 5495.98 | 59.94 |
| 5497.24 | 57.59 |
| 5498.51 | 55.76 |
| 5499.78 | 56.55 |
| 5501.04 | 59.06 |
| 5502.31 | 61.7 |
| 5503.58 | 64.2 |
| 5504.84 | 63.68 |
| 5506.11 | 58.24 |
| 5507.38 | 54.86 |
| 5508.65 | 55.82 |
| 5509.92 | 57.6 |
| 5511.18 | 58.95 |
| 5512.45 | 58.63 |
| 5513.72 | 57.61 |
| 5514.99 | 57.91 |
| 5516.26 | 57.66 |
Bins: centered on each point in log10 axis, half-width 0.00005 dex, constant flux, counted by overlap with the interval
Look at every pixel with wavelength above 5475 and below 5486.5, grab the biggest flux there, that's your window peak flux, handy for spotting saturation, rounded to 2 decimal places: 64.39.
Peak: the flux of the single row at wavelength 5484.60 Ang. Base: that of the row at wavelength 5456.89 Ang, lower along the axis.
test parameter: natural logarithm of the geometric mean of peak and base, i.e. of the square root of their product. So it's 4.11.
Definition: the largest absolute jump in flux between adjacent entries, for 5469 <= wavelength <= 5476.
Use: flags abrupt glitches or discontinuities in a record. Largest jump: 4.6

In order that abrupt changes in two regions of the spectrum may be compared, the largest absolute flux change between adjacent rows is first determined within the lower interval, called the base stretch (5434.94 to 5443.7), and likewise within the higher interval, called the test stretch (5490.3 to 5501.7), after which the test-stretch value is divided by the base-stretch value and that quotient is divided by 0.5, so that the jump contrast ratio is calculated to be 1.3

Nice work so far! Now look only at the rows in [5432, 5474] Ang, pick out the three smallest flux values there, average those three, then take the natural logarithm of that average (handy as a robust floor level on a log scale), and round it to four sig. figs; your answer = 4.034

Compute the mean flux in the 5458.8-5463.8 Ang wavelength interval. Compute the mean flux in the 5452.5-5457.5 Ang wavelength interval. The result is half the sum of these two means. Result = 59.7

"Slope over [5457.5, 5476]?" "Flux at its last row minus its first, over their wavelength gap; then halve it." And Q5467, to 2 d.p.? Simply 0.03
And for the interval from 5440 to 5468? 0.02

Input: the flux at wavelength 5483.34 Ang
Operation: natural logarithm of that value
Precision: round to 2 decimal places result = 4.08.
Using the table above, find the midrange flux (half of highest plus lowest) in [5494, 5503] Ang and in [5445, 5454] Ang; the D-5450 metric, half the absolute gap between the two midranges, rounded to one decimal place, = 1.6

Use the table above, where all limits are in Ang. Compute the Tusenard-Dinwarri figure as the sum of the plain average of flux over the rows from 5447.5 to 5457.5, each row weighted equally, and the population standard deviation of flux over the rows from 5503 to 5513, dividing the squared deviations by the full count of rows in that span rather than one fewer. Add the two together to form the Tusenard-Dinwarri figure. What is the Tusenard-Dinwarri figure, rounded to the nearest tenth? 62.8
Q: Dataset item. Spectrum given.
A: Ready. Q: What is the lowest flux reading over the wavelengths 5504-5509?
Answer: 54.86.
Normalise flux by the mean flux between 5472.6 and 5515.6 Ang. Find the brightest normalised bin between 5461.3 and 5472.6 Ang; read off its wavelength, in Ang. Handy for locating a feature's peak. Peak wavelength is 5465.69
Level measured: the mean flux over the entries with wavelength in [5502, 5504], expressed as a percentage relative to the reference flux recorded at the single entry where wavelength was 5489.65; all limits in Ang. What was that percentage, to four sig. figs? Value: 104.0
